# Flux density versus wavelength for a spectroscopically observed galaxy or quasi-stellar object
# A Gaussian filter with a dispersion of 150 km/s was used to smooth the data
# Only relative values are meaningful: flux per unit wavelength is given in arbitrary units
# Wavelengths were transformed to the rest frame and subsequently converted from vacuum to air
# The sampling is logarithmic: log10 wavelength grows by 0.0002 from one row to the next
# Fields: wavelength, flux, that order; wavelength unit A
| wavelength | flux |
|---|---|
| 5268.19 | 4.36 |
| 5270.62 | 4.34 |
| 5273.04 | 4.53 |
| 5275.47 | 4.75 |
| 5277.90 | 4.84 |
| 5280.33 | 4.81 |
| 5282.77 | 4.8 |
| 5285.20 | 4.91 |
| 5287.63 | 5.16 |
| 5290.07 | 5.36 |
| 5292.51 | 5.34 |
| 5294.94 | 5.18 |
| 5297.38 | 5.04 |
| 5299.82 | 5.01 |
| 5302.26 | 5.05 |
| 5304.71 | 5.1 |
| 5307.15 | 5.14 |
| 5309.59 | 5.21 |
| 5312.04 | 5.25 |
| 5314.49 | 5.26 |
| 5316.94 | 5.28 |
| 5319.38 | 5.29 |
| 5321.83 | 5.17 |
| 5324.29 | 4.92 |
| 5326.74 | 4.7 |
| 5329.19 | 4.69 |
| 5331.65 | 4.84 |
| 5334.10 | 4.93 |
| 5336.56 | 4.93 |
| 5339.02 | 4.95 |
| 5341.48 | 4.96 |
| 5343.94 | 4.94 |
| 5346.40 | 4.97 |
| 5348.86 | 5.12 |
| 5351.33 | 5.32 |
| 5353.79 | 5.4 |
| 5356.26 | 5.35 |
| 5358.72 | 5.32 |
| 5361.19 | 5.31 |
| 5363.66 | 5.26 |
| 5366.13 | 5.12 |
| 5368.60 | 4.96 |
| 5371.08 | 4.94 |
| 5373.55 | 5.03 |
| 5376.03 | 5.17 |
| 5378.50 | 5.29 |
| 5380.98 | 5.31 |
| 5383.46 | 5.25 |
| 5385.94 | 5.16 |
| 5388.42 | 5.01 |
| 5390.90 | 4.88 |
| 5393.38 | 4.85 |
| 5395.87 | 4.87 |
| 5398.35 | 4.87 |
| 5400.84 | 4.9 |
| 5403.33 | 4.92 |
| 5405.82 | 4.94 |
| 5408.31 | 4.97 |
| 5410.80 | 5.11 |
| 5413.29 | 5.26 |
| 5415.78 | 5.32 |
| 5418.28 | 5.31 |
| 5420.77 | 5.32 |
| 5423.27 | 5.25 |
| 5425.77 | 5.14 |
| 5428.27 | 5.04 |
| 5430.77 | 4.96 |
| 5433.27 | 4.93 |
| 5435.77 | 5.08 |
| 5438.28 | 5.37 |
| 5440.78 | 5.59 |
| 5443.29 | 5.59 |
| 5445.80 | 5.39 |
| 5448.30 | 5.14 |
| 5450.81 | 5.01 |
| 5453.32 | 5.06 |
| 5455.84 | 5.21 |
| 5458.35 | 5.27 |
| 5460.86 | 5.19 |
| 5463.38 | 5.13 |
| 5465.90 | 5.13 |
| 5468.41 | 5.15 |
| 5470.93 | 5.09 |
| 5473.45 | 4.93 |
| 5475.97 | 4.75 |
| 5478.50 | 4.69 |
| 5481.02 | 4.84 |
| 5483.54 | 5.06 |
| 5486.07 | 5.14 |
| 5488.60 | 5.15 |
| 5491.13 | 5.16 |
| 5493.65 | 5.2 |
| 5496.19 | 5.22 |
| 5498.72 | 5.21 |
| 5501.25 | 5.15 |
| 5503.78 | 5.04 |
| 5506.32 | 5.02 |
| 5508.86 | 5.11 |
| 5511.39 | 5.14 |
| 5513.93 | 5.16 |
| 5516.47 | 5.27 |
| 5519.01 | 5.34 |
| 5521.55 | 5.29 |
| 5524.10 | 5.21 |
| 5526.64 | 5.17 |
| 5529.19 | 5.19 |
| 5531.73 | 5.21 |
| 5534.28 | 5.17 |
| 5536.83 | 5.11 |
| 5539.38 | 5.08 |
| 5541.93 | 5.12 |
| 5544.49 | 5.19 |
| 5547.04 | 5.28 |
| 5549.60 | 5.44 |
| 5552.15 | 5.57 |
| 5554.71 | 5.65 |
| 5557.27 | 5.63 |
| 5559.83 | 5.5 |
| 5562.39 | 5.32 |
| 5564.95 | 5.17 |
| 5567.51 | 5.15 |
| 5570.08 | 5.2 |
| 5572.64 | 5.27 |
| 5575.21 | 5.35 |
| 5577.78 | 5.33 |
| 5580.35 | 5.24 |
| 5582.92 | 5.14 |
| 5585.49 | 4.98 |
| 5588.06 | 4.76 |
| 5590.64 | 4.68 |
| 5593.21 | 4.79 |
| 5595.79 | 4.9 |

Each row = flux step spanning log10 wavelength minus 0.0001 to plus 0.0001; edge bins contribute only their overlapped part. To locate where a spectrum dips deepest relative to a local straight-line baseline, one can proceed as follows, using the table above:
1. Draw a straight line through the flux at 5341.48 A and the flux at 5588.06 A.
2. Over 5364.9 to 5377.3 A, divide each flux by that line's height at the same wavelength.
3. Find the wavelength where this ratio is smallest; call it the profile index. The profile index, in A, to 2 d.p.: 5371.08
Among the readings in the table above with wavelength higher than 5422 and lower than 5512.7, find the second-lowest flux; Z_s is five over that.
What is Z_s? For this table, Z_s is 1.053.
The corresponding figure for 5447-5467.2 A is 0.988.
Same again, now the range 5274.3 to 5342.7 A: 1.064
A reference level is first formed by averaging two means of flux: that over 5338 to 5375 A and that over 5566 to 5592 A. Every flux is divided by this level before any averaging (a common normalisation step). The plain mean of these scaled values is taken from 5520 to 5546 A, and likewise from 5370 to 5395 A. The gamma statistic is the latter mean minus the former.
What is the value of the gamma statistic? -0.017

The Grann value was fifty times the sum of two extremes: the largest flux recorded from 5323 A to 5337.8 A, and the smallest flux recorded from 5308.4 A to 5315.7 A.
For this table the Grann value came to 507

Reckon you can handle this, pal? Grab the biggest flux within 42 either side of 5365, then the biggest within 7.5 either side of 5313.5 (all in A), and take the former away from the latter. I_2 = -0.11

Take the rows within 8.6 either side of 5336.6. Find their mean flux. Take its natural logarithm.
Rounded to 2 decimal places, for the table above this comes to 1.59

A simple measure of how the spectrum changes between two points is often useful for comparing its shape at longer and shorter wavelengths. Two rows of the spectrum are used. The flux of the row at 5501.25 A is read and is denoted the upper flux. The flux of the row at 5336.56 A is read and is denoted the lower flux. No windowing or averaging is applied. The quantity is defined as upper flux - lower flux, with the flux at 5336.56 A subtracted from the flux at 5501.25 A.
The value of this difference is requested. 0.2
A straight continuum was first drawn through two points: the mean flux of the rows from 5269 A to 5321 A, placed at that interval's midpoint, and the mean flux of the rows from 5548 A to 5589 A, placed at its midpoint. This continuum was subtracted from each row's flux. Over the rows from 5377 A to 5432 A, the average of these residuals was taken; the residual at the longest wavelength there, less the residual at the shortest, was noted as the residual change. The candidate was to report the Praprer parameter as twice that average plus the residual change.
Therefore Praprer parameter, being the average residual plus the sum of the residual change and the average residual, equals -0.5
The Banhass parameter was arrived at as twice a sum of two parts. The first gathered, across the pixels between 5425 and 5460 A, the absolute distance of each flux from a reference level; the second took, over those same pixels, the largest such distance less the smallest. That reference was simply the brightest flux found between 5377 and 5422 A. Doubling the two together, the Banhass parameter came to 6.7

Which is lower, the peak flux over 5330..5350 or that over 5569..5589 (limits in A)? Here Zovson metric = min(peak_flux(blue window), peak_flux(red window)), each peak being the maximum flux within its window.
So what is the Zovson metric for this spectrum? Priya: 5.12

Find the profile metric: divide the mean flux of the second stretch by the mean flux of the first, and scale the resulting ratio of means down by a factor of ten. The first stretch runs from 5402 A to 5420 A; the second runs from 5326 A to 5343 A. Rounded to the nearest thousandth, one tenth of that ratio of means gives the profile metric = 0.095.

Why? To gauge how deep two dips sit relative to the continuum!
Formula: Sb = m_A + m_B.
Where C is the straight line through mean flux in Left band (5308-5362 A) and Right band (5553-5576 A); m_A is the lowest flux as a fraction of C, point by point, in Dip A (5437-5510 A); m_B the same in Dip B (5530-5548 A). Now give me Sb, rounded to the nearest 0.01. 1.84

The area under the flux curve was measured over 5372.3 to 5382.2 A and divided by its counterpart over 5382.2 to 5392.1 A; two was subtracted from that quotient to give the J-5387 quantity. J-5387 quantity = -0.98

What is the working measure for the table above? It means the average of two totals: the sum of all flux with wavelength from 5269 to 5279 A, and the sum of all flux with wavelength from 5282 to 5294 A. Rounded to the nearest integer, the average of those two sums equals 22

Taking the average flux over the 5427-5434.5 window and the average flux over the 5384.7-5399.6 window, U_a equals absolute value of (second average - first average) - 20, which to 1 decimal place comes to -20.0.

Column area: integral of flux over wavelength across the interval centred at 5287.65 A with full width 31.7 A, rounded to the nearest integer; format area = 158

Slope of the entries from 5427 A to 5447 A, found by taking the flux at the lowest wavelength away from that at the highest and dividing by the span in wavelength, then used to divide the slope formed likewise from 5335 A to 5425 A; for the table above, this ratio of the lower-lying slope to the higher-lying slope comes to 0.2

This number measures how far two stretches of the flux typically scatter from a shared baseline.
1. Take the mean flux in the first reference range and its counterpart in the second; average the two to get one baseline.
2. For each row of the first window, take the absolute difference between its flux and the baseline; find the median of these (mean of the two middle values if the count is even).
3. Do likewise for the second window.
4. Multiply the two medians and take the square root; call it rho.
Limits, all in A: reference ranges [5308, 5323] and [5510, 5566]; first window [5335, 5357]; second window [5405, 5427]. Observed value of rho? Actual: 0.13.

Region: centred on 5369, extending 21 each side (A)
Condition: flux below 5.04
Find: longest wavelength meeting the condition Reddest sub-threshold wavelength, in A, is 5388.42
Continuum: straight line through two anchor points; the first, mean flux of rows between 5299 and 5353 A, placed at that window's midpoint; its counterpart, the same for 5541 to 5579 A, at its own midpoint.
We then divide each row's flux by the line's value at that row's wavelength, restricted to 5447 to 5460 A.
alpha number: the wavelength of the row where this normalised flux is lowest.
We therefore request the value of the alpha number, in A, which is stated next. 5450.81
